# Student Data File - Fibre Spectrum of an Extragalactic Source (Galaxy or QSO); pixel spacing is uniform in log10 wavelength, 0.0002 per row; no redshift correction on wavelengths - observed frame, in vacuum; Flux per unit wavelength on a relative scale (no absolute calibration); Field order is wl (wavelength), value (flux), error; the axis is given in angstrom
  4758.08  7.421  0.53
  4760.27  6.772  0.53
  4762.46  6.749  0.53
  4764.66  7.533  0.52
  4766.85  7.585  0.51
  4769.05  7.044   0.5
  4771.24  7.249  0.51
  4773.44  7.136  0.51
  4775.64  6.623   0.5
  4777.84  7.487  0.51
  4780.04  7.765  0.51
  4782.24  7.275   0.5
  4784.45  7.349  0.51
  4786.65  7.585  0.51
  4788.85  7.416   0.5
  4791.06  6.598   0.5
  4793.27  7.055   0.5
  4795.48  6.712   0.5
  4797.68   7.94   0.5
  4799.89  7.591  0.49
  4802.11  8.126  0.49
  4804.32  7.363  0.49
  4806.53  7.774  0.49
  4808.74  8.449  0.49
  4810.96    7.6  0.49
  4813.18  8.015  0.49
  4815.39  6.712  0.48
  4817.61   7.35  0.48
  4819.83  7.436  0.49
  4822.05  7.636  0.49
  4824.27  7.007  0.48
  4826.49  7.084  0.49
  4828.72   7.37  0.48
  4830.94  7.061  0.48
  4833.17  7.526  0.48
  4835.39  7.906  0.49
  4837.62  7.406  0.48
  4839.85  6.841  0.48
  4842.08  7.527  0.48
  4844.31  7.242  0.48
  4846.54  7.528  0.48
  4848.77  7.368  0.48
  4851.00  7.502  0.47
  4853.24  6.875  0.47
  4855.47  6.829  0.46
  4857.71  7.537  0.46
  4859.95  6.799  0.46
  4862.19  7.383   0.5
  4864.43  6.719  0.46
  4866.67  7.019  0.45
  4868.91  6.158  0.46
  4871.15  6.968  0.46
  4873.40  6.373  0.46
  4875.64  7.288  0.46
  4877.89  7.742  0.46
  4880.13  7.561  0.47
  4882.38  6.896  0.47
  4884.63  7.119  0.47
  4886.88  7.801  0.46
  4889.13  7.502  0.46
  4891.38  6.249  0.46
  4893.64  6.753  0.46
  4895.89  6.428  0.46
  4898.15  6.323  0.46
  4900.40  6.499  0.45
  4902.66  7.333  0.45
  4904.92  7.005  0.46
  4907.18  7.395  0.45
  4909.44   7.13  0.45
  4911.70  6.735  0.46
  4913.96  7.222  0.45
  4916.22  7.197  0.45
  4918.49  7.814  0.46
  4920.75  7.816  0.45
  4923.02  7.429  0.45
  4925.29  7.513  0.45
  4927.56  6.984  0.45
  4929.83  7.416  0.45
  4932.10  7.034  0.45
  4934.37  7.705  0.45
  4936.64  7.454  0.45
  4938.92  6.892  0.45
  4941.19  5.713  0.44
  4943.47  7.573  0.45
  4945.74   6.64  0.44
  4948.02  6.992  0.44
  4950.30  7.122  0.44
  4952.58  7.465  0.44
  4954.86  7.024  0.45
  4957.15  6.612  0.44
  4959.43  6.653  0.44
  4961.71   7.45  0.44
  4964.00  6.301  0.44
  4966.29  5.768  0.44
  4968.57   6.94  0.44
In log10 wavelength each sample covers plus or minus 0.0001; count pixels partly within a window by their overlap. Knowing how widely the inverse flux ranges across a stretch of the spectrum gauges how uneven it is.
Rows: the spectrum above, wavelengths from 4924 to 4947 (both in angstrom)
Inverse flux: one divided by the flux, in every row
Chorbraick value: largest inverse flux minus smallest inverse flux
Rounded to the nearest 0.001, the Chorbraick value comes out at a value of 0.045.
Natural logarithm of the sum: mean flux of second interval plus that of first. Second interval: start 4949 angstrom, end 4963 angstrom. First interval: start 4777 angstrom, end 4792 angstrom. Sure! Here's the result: 2.67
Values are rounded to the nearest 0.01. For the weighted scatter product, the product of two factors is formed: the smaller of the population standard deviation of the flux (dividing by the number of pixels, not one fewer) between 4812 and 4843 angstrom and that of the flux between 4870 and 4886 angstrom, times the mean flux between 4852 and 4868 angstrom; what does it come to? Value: 2.55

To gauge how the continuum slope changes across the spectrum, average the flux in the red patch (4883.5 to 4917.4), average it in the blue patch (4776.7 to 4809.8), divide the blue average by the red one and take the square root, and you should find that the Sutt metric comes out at 1.04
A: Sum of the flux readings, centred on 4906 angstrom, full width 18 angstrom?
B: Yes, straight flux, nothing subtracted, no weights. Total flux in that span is 55.6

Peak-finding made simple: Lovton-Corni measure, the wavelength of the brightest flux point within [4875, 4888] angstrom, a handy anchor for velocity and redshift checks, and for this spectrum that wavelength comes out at 4886.88 angstrom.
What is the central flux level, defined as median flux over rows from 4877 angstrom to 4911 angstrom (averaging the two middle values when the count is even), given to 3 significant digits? 7.12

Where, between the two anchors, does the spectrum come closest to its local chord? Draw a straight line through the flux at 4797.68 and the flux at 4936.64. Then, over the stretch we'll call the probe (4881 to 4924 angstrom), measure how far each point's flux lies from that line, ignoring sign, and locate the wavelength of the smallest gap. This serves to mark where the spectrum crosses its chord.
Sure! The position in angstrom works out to 4923.02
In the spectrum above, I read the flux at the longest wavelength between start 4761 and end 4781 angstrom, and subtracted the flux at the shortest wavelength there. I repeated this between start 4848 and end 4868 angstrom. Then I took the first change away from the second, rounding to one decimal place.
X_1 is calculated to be -1.4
